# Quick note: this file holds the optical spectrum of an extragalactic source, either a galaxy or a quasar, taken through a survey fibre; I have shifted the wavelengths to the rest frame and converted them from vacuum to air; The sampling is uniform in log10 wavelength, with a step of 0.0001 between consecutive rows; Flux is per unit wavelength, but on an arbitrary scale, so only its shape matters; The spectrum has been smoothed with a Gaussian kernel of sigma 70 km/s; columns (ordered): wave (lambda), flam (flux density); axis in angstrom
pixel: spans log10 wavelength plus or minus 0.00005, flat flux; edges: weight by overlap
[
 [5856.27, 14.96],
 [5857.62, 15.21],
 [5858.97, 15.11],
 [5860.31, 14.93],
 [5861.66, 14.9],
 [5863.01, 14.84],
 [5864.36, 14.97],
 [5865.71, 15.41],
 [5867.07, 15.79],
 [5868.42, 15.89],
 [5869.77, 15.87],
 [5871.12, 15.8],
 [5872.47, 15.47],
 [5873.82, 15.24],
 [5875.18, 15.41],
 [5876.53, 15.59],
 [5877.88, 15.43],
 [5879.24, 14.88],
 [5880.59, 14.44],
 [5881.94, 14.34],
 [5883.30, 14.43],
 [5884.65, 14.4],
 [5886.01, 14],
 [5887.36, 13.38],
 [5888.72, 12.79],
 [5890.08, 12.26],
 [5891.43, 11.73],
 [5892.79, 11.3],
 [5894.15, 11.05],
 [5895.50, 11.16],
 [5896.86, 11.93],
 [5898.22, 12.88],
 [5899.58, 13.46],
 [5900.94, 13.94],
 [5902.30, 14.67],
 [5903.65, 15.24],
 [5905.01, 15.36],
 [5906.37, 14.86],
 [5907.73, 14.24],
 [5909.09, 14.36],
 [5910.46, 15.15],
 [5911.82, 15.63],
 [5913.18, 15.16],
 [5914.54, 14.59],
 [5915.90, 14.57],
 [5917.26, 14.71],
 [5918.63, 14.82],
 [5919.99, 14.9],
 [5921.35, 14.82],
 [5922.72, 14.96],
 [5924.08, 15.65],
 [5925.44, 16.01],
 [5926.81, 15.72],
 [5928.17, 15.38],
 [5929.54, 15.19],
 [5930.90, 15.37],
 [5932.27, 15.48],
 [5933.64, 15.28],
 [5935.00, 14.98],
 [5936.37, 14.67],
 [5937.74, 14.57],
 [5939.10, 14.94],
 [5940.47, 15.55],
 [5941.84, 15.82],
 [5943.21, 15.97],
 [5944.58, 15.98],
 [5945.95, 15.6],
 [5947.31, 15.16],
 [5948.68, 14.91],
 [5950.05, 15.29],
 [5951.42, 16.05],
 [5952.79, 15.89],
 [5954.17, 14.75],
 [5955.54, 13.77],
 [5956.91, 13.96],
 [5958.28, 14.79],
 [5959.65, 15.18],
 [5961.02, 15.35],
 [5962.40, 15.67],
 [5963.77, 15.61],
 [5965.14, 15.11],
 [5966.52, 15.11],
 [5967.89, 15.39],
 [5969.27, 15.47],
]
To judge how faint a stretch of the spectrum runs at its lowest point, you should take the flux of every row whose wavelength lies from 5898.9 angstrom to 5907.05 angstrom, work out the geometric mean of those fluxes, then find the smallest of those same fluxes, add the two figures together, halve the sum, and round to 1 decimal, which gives 14.0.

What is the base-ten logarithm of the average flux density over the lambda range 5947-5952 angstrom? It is 1.186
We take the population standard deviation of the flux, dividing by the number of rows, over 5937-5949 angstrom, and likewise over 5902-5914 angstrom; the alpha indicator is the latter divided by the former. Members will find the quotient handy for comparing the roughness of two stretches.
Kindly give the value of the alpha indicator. 0.91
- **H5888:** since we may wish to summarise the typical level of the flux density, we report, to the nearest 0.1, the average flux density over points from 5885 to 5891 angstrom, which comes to 13.1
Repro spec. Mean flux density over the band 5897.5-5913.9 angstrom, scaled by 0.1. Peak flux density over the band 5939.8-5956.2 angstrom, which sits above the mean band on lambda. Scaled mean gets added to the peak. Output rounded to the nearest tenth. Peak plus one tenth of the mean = 17.5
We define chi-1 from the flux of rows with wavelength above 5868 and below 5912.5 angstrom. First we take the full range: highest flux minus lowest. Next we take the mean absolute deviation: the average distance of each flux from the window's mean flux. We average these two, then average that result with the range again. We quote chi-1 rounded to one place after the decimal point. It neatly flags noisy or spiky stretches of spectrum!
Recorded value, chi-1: 3.9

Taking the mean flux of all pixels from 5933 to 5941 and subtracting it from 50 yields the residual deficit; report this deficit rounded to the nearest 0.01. 35.00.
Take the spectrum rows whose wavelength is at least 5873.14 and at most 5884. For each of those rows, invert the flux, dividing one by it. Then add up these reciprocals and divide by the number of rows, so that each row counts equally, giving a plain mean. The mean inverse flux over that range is 0.067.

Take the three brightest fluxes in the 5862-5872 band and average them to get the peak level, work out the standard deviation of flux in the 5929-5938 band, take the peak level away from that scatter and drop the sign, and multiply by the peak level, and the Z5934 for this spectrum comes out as 246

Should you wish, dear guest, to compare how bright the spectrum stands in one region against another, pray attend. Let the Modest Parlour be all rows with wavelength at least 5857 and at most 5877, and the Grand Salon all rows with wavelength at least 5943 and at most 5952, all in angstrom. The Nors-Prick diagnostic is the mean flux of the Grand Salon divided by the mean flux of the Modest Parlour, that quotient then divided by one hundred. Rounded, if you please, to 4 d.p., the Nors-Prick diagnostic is 0.0101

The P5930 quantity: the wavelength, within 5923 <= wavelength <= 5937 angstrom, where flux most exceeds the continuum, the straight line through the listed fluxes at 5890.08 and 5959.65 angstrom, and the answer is 5925.44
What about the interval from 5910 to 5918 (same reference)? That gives 5911.82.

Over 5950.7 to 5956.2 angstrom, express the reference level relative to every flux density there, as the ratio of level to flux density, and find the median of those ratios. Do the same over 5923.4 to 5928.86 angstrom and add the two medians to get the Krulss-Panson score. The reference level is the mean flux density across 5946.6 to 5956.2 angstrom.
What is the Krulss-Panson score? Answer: 1.95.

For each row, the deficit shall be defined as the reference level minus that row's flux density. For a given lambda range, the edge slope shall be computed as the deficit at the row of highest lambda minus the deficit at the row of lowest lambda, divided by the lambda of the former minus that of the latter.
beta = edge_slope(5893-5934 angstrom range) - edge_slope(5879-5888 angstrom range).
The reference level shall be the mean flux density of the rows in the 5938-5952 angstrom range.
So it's -0.29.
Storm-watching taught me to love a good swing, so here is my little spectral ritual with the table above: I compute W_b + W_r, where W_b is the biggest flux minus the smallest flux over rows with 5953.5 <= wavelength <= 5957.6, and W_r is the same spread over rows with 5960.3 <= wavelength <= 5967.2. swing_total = 1.5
